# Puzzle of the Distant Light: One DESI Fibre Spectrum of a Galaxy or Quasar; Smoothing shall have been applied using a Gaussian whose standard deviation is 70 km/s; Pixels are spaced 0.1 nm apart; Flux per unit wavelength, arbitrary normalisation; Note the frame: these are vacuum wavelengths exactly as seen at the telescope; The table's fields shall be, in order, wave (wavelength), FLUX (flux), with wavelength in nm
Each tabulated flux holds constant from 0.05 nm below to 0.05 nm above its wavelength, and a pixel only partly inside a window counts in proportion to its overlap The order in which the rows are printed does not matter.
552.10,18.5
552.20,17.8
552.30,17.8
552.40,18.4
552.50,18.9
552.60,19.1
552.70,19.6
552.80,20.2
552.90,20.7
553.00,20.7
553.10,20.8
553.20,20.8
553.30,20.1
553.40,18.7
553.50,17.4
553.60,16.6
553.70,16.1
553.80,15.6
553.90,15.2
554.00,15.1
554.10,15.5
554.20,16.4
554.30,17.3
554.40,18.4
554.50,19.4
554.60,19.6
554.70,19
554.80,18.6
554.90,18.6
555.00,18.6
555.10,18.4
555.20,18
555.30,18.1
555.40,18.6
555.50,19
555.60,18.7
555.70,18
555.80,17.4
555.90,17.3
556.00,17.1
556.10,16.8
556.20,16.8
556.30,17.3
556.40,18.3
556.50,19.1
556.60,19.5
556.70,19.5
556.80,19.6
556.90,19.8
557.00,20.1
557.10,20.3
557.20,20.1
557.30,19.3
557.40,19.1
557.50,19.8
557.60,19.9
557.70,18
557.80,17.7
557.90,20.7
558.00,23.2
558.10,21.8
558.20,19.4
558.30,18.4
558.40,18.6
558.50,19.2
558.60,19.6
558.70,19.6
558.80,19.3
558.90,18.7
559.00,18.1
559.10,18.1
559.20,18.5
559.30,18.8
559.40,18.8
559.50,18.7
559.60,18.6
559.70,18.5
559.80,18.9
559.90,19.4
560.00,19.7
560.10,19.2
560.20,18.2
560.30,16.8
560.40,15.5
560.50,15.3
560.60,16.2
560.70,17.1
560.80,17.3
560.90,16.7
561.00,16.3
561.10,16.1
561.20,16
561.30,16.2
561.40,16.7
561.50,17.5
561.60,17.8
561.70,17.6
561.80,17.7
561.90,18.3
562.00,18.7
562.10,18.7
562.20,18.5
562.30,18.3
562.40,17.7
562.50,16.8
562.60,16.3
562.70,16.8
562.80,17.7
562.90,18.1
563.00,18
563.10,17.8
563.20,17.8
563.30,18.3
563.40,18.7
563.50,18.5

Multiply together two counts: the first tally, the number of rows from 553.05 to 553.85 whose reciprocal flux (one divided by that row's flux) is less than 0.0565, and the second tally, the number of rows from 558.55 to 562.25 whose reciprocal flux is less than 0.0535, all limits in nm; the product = 52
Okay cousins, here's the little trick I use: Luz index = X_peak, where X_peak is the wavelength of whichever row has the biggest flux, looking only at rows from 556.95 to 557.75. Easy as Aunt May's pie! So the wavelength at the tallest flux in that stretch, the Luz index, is 557.10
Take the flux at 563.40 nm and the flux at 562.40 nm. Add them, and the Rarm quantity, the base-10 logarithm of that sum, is 1.561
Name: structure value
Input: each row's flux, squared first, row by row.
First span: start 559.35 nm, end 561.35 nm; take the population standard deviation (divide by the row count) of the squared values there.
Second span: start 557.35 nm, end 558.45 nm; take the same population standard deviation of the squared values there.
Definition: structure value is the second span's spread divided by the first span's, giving 1.34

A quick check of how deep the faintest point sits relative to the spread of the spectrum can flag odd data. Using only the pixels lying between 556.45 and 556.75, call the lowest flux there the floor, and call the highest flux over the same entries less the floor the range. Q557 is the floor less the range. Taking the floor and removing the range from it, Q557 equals 18.7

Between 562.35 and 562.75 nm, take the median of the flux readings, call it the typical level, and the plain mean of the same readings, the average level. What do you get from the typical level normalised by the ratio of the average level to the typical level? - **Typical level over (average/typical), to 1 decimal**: 16.7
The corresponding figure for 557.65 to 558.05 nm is 18.8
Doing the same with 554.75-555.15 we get 18.7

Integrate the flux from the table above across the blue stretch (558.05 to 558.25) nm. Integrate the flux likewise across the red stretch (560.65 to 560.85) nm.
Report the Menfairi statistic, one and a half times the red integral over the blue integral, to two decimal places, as 1.25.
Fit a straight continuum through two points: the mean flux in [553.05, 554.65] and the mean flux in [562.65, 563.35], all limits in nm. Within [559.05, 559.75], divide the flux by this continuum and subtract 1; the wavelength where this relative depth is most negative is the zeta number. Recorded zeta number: 559.10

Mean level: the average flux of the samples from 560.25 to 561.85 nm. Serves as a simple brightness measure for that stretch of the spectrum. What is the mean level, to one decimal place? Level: 16.7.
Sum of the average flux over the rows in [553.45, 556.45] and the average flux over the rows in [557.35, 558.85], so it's 37.2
